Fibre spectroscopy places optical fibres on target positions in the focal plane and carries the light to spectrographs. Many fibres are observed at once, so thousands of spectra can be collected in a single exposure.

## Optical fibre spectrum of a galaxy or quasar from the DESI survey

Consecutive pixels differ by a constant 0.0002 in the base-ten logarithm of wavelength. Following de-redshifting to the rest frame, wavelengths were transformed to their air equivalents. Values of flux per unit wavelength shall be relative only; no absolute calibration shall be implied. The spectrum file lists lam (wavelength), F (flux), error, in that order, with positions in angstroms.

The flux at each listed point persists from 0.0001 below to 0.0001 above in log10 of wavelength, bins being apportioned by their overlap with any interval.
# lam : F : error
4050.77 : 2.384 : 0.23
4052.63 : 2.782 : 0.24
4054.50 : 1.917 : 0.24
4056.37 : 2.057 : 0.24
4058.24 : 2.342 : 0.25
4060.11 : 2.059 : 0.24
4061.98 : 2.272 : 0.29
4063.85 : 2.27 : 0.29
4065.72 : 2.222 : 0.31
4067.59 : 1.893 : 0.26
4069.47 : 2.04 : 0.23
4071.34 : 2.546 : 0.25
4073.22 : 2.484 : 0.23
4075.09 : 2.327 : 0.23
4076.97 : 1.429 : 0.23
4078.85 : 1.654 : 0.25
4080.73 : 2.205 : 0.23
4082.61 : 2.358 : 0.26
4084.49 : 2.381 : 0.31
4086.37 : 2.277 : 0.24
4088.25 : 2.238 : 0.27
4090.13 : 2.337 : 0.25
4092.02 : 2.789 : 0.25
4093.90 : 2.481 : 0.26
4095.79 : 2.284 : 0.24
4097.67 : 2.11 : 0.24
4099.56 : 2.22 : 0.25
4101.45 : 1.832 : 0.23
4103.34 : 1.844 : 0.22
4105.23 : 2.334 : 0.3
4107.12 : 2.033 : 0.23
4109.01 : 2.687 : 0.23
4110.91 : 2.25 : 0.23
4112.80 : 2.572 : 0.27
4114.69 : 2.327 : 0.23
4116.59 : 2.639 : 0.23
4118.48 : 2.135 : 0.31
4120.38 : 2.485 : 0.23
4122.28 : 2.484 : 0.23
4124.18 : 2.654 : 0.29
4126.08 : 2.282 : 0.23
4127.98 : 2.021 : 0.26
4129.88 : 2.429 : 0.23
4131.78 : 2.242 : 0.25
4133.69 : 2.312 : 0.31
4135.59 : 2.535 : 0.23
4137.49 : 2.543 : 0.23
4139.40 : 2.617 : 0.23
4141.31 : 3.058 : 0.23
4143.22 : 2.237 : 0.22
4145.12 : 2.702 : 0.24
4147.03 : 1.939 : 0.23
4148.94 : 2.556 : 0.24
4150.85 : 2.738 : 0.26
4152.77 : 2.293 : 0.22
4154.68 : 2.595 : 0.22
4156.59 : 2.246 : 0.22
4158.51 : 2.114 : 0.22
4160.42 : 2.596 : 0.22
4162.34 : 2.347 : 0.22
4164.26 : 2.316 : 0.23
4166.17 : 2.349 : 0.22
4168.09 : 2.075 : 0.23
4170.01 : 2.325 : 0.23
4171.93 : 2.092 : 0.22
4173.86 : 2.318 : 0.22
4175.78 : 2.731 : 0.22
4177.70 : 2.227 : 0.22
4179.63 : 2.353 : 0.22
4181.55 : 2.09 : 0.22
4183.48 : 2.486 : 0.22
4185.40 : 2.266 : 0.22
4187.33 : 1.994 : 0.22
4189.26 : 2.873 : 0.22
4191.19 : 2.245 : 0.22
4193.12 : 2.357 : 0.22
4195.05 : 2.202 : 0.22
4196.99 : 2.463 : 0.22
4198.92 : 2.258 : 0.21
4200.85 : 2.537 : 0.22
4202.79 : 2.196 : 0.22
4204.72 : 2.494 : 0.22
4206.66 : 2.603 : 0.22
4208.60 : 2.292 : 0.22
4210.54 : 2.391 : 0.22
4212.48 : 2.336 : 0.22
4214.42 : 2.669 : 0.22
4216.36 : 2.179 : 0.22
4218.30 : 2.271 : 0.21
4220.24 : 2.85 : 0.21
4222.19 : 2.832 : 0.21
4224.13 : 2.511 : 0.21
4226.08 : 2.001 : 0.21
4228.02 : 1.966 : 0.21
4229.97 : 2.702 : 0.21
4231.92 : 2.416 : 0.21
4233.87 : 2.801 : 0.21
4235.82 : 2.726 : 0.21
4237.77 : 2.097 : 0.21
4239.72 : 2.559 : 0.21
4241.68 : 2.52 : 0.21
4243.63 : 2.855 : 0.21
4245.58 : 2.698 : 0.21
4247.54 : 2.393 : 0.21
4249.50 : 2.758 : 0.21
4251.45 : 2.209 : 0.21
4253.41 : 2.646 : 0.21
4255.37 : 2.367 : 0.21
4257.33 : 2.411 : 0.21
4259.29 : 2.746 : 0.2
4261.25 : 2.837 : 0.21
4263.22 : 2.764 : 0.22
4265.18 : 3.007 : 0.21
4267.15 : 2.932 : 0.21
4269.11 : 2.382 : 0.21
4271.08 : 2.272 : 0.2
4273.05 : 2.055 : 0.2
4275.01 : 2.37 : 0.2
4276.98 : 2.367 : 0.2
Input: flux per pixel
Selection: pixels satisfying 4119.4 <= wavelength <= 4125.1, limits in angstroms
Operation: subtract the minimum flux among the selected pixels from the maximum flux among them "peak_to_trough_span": 0.17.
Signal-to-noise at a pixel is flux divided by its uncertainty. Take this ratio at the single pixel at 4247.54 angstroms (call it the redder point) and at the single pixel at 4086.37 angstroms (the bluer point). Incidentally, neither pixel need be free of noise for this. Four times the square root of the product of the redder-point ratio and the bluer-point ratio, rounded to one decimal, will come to 41.6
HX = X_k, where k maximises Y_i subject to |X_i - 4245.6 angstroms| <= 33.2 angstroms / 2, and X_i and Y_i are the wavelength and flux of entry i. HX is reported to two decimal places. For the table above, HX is 4243.63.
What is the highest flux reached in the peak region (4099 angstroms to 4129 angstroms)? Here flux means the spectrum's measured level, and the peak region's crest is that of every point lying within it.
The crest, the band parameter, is 2.687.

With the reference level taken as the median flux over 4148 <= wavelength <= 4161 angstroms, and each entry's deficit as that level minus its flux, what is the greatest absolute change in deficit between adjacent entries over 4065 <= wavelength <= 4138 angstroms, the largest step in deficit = 0.9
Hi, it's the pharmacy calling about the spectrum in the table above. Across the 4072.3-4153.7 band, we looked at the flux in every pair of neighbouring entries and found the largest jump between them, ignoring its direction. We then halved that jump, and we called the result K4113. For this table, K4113 0.449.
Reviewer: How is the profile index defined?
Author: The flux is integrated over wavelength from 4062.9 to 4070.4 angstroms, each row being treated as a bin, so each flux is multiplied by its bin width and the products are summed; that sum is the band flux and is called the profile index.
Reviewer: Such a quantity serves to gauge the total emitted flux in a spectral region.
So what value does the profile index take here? 15.8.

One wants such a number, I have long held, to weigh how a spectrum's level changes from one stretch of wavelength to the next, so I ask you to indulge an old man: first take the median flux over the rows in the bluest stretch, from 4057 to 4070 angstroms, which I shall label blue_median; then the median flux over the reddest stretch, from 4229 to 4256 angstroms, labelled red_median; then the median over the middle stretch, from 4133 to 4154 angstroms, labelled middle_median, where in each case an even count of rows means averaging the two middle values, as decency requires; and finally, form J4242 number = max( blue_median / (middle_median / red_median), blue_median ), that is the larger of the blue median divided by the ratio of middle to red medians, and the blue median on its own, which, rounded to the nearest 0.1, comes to 2.3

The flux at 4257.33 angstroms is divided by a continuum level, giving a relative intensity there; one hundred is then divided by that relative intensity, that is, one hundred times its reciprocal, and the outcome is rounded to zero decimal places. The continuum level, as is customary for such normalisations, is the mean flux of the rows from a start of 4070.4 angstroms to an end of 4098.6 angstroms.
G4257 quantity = 94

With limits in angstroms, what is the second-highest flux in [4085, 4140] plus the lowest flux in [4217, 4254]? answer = 4.65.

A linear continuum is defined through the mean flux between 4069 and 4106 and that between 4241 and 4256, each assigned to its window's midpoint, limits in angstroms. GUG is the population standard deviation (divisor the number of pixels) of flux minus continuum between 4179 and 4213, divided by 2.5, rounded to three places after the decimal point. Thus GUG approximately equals 0.078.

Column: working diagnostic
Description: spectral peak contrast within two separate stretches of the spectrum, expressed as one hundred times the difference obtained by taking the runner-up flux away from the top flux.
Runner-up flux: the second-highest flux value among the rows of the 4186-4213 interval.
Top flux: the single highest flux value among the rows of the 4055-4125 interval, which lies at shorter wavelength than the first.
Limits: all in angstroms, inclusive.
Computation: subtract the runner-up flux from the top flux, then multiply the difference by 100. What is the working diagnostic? 19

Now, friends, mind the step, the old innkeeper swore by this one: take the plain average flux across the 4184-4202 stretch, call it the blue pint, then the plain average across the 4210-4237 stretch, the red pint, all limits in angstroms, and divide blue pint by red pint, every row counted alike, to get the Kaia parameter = 0.95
